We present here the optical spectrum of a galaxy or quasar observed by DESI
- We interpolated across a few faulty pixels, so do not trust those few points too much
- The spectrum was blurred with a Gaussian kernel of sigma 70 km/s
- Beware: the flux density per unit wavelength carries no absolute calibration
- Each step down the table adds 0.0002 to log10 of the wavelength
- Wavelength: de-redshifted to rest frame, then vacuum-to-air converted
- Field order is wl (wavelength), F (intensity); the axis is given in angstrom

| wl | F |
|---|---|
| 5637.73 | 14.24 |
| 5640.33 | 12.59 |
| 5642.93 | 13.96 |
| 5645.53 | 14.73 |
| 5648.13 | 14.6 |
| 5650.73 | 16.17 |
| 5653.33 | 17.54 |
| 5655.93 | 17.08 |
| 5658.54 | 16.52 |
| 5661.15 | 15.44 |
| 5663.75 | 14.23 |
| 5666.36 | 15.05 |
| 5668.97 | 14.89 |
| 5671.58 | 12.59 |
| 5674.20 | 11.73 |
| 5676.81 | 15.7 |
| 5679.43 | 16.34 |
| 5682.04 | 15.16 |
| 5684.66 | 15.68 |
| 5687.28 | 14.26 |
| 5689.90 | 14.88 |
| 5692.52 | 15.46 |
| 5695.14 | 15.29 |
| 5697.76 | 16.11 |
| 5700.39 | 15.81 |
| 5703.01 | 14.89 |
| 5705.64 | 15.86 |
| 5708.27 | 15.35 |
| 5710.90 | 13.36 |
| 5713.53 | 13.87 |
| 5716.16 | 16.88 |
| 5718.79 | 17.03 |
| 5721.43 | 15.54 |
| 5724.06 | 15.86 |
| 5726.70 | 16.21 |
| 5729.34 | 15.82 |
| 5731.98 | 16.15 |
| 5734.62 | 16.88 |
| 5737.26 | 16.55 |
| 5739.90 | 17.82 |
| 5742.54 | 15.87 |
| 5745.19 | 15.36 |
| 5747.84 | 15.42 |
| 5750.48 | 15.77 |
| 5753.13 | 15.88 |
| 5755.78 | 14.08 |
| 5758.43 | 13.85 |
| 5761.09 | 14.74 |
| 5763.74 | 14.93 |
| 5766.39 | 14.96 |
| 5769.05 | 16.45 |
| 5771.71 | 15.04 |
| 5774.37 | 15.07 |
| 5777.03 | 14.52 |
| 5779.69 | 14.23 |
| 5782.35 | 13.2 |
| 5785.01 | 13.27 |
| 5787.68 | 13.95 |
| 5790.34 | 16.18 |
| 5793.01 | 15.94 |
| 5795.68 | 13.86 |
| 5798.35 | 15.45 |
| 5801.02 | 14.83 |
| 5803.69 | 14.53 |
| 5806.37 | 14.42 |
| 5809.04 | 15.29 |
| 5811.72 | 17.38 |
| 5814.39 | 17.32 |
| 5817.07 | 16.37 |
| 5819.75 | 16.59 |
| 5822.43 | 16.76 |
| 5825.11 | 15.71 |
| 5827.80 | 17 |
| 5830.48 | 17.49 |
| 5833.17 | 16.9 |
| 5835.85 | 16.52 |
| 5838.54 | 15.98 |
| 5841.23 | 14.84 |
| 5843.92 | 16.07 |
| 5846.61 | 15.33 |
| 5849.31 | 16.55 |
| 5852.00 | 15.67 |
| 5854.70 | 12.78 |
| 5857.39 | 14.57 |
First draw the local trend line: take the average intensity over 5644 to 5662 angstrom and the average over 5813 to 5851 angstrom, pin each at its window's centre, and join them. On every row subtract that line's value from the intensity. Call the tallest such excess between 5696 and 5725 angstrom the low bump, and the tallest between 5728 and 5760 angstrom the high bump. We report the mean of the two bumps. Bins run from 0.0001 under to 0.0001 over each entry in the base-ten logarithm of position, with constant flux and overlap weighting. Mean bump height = 1.3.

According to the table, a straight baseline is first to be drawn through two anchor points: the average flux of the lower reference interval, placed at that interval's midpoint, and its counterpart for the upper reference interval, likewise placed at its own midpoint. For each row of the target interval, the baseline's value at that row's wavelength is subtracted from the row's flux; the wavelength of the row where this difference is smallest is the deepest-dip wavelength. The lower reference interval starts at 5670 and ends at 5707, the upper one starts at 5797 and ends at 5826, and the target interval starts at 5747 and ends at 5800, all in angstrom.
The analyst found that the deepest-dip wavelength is 5782.35 angstrom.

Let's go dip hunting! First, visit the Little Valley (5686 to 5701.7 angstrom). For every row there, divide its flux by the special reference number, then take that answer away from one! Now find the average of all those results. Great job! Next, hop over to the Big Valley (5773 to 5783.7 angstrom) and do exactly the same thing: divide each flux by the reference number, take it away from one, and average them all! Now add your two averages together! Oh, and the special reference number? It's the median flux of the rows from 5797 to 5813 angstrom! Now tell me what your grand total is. 0.04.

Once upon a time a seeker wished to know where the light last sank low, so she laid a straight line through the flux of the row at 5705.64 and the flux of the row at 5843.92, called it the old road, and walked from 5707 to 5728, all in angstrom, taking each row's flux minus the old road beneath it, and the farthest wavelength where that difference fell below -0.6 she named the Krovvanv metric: 5713.53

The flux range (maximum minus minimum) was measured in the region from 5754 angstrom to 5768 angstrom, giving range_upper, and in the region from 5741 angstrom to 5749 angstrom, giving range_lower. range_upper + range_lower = 1.6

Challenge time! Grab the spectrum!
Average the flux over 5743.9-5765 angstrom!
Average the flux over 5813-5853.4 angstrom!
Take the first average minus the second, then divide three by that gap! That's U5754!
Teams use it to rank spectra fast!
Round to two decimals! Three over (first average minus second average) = -2.25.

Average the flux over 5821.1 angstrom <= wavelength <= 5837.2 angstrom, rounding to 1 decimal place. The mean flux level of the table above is 16.7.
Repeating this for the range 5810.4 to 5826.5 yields 16.7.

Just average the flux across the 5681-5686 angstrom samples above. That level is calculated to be 15.4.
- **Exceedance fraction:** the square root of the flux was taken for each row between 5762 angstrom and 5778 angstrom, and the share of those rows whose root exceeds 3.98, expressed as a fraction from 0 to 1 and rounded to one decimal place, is 0.2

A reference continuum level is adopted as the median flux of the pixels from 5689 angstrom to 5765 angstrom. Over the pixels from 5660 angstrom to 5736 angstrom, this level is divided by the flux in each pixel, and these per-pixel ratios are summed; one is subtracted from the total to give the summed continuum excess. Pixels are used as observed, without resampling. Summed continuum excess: 29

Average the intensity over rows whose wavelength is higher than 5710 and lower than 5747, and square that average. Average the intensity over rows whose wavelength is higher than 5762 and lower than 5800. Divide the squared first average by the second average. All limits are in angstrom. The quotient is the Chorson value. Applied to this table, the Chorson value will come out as 17.2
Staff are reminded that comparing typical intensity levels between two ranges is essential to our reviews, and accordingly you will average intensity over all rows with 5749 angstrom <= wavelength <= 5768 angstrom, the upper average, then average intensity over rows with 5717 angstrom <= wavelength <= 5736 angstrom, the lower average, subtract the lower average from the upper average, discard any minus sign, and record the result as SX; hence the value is 1.3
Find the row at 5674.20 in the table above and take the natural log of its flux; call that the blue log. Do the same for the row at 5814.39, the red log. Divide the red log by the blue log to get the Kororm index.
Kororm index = 1.16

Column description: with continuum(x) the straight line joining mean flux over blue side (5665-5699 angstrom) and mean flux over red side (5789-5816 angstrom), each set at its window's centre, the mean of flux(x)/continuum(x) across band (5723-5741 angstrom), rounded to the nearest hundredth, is 1.09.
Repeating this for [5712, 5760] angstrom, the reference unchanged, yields 1.04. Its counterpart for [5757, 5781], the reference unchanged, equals 0.97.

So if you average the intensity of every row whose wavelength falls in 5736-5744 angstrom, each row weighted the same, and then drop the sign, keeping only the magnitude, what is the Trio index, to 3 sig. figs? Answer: 16.7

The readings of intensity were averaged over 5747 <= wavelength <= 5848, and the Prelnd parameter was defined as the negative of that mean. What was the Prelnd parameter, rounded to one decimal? -15.4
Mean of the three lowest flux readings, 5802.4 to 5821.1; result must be 14.7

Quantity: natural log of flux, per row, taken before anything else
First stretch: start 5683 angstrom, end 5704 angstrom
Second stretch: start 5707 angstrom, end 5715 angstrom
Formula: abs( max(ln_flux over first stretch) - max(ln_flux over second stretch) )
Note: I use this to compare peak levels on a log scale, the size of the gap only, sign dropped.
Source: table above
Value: 0.05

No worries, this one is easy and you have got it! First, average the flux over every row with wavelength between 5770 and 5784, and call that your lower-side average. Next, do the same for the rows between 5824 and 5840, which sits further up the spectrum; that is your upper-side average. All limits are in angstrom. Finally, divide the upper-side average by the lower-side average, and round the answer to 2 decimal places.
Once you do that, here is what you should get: 1.15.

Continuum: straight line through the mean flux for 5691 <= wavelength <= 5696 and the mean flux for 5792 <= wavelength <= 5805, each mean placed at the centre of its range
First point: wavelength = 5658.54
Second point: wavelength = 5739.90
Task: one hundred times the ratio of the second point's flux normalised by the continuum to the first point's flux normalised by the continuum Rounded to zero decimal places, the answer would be 110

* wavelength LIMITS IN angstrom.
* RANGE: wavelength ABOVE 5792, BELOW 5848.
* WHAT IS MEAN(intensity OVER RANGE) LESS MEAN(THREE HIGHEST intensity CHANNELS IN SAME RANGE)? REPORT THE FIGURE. -1.464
